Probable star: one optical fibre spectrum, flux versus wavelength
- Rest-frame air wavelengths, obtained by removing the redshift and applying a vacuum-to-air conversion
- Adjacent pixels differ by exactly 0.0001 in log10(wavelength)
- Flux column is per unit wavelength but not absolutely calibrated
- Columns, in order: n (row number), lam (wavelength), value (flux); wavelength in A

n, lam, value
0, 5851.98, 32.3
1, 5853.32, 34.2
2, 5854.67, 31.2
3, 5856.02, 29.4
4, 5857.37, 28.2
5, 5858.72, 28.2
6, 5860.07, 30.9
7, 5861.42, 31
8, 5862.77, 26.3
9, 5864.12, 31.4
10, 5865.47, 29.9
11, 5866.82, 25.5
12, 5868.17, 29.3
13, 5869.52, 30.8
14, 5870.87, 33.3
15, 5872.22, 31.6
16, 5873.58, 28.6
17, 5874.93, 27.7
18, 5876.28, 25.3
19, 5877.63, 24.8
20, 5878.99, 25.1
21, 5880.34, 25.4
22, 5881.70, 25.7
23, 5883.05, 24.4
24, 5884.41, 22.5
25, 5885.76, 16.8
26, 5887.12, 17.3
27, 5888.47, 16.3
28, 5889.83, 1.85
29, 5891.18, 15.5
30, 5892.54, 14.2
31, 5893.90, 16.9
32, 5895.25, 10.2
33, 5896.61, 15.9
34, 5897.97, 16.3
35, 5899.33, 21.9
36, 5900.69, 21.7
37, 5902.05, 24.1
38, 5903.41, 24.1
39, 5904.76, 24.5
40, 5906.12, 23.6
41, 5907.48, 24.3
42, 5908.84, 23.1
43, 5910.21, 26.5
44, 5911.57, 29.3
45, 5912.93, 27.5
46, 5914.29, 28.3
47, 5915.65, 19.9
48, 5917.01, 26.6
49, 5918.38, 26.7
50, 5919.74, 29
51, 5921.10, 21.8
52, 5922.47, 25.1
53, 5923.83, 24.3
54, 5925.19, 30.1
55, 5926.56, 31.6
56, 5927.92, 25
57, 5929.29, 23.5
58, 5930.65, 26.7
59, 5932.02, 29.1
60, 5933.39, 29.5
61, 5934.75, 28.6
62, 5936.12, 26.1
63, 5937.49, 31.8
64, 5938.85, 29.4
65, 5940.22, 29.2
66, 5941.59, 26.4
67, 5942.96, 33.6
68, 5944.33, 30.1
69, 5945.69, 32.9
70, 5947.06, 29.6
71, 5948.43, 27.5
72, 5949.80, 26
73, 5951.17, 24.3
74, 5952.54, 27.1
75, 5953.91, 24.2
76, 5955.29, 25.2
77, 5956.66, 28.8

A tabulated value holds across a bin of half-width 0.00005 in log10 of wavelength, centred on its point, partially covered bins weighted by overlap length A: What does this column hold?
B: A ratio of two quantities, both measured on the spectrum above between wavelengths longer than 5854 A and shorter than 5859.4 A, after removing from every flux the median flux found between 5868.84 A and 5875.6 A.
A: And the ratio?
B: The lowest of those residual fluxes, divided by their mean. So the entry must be 1.7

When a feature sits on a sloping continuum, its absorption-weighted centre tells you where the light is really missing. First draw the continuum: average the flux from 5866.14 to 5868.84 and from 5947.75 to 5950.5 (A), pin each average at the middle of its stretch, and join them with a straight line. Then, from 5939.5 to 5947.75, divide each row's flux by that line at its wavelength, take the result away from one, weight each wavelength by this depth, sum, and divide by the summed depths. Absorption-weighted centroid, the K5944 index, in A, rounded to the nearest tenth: 5944.2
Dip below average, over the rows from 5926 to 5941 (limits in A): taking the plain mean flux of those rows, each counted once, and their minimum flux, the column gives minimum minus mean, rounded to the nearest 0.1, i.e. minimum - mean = -4.7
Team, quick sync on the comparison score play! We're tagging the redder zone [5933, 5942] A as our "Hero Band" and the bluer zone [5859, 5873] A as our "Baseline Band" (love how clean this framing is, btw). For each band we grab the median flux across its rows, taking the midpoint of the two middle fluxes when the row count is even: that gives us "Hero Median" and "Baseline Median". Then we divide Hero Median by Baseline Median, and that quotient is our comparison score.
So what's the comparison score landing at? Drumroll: 0.95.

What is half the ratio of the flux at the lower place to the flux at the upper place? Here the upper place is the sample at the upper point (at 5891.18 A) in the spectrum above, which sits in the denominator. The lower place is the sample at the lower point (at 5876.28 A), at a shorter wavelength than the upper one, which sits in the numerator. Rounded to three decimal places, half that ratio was 0.816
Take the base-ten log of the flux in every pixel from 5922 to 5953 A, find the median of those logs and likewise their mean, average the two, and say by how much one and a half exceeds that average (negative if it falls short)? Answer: 0.048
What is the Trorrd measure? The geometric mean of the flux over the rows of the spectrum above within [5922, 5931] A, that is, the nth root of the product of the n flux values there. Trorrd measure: 26.5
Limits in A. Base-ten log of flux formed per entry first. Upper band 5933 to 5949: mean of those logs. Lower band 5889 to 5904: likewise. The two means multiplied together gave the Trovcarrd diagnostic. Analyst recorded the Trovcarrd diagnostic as 1.70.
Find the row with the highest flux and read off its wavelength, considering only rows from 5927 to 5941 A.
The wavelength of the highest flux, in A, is 5937.49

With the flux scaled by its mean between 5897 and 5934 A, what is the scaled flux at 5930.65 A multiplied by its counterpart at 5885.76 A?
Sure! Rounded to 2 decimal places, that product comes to 0.70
